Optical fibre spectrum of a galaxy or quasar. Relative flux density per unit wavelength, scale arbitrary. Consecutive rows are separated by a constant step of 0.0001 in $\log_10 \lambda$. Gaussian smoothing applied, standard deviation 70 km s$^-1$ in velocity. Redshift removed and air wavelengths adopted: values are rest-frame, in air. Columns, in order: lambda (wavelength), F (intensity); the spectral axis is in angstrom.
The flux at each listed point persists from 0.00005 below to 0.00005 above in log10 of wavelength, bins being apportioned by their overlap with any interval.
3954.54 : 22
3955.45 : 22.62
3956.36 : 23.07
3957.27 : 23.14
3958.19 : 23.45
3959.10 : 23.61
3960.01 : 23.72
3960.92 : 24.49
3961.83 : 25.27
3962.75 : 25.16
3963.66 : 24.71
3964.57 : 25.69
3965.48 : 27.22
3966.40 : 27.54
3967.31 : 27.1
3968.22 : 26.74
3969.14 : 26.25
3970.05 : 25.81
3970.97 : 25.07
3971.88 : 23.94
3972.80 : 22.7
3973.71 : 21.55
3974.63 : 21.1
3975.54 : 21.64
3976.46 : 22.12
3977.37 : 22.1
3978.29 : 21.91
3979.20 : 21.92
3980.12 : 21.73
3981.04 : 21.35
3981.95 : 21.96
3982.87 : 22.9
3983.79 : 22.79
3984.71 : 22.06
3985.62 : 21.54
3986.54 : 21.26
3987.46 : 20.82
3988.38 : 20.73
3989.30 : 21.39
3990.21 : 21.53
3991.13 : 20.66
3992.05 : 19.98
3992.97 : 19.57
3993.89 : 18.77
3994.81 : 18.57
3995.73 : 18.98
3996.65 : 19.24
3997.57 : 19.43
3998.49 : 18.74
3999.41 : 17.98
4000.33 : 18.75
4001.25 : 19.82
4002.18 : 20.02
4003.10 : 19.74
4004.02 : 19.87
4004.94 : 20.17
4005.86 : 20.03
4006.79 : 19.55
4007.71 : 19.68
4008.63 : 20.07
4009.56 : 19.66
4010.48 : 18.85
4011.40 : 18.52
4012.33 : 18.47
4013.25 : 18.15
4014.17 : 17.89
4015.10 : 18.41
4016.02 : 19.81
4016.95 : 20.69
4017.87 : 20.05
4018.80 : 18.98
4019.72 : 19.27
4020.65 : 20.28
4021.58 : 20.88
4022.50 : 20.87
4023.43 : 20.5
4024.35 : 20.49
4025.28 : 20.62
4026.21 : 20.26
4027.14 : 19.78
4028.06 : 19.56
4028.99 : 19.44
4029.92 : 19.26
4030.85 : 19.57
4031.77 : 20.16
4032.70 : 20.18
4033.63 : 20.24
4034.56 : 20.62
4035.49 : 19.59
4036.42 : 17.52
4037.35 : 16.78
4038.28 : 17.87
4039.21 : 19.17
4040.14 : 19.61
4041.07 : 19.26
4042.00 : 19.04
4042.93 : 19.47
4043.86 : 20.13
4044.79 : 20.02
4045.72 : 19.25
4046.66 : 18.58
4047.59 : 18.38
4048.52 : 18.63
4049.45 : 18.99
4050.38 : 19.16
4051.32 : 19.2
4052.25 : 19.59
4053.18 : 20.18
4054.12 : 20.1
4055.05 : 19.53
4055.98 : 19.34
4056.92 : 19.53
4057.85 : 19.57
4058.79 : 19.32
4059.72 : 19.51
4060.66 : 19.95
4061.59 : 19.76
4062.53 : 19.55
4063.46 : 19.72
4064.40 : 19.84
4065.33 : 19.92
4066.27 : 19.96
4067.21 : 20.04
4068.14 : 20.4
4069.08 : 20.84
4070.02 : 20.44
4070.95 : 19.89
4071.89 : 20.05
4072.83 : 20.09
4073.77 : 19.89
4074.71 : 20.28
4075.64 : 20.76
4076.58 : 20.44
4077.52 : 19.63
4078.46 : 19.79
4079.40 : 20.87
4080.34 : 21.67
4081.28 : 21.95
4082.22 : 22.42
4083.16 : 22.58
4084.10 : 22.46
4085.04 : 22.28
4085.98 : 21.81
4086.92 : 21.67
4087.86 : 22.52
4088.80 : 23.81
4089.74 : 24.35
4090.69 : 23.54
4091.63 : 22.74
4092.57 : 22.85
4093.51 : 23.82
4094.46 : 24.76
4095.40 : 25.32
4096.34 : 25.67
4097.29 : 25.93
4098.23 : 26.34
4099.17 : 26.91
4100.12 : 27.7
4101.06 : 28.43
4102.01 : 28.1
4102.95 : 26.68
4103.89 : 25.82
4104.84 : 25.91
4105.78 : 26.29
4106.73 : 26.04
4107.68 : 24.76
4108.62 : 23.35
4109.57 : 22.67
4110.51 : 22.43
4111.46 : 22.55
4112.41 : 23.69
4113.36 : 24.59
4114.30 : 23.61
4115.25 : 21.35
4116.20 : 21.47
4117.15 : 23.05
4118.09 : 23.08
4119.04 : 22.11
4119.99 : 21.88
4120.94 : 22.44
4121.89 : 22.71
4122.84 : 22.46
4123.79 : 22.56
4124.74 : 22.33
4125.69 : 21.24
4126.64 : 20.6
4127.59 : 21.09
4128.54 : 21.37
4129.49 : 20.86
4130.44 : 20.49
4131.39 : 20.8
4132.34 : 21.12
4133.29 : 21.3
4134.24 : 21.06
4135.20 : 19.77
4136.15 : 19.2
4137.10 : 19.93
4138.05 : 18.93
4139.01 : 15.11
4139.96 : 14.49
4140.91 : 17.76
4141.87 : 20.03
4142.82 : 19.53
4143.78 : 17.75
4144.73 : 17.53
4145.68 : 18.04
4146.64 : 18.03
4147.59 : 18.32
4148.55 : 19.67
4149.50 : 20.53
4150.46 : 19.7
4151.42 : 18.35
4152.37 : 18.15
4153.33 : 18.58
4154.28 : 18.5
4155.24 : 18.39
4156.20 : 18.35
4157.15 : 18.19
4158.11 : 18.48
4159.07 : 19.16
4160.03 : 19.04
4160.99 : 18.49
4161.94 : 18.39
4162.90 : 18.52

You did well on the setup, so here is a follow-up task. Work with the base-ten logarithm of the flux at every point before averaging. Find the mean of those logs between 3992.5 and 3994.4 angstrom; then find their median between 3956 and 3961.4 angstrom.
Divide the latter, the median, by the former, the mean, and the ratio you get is 1.07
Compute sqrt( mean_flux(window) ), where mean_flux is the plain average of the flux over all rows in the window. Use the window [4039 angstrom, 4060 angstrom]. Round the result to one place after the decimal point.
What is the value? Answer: 4.4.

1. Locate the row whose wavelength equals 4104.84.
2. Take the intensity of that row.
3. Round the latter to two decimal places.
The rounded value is 25.91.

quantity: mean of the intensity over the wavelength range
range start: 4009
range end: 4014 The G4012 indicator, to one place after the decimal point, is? 18.7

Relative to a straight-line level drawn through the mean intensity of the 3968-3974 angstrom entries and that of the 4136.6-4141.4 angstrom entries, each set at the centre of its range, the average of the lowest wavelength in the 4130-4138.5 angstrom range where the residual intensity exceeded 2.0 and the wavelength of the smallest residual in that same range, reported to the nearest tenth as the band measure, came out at 4134.2 angstrom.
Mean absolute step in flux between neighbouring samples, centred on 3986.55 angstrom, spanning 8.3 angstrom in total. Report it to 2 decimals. 0.37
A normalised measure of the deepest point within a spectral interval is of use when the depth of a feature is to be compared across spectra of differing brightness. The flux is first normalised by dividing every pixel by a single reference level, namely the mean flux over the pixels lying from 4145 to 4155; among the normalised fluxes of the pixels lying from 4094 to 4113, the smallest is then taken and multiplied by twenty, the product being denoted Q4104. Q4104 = 23.9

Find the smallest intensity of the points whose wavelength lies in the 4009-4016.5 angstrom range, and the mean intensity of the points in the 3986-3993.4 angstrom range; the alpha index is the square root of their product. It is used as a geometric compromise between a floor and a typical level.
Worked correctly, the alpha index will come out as 19.3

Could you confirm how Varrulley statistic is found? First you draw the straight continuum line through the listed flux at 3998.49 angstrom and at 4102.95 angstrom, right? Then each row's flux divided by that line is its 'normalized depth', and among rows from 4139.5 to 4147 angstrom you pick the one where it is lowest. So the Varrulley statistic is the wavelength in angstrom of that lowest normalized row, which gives 4139.96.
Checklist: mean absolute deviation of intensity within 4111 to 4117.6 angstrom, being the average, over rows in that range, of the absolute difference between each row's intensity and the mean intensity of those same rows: 1.0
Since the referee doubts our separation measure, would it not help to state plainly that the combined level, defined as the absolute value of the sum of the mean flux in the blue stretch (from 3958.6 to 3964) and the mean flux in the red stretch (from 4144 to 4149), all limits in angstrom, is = 43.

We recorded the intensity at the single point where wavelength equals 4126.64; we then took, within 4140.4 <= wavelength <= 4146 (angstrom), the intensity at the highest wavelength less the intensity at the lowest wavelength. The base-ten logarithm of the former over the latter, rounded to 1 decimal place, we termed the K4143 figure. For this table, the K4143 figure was 1.9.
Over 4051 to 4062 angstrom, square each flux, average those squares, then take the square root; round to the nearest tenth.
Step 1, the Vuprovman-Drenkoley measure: 19.6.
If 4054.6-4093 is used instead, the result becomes 20.9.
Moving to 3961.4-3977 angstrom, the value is 24.8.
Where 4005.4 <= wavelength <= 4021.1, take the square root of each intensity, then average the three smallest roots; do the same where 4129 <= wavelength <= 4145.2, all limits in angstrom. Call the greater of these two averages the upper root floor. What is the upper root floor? 4.26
